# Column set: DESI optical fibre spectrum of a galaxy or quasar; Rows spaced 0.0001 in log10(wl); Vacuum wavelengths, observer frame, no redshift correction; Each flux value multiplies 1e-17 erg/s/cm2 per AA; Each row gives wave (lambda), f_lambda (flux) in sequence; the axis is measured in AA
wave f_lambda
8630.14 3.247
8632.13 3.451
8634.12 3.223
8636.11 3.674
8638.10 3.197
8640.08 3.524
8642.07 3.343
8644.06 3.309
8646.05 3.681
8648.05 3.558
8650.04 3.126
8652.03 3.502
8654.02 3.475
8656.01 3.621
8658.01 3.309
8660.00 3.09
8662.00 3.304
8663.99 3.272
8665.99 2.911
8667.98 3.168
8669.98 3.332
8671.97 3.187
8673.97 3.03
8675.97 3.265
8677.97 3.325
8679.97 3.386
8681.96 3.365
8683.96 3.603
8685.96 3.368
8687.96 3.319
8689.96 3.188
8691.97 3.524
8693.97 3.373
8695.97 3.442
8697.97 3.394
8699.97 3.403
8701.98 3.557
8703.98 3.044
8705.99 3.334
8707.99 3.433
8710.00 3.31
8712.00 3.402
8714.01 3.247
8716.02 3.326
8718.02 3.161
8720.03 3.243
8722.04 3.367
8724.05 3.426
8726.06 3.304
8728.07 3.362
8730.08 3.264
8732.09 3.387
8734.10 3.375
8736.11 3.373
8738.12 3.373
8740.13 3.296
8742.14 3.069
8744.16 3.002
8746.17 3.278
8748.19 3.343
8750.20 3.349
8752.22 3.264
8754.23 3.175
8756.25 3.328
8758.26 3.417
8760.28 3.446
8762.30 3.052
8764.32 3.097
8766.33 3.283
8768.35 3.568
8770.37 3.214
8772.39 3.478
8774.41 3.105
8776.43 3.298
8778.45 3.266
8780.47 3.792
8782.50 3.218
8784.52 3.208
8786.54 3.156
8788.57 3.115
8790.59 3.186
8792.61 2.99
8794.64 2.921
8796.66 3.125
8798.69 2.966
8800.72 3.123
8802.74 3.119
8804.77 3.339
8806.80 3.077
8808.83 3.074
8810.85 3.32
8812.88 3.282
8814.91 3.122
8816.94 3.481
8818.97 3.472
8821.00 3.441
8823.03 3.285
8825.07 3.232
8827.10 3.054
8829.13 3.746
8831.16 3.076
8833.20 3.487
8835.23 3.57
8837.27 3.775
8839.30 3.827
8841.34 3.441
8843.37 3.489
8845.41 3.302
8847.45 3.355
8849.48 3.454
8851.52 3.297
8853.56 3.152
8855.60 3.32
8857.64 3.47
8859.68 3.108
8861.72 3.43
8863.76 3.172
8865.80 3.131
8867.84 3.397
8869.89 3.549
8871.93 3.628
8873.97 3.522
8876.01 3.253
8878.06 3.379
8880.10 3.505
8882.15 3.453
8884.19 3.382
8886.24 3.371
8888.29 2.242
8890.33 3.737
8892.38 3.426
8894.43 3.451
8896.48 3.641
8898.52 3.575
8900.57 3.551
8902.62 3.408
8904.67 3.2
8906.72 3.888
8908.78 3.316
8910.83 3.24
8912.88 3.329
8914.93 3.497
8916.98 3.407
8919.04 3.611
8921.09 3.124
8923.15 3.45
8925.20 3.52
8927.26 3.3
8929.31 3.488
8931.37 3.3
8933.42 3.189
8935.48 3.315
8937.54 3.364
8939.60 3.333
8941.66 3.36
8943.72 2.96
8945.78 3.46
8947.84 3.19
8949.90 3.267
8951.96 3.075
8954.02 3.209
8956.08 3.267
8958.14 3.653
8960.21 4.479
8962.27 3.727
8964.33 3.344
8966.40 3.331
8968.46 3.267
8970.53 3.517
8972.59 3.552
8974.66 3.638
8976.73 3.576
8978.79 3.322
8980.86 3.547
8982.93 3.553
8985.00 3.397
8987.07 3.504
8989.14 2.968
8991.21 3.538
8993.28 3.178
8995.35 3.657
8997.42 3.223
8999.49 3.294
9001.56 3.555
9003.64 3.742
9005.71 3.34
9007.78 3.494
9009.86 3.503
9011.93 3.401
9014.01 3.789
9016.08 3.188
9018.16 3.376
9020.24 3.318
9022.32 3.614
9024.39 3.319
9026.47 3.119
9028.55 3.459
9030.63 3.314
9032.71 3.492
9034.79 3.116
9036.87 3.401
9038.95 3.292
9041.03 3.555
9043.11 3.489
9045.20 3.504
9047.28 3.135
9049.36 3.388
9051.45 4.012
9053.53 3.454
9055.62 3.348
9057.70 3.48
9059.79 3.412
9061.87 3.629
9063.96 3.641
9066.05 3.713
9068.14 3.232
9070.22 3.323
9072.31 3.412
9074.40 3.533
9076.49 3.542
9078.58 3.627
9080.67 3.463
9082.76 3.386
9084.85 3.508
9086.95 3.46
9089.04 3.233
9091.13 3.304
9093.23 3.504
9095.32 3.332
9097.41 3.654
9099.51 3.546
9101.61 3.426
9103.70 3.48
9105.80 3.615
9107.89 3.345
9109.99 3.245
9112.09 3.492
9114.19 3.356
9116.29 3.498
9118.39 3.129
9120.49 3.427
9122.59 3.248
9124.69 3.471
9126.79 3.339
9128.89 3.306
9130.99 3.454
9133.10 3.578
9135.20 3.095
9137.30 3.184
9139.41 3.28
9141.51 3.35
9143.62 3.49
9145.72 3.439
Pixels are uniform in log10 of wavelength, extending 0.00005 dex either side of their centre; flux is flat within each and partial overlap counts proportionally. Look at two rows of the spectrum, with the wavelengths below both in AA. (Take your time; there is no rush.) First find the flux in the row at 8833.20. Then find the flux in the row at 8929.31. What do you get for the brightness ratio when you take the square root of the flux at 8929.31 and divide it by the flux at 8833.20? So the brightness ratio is 0.536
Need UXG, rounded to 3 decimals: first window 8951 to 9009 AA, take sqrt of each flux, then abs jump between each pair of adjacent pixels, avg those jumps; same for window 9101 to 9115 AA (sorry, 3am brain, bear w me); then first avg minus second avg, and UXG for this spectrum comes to 0.029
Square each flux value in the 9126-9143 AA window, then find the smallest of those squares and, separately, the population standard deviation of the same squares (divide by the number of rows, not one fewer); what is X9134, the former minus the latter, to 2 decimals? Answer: 8.65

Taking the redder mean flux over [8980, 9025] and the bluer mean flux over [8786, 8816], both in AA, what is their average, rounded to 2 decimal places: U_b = 3.28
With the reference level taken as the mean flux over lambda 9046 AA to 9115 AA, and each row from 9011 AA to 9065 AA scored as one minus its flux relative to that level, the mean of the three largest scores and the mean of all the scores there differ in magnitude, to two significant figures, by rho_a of 0.089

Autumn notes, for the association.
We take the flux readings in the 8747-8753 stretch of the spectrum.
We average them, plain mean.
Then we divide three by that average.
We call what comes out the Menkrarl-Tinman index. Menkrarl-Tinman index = 0.90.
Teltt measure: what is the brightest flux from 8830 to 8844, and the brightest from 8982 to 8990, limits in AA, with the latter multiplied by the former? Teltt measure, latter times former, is 13.6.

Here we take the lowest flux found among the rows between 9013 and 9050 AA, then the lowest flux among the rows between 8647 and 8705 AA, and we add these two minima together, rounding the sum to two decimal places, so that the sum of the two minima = 6.03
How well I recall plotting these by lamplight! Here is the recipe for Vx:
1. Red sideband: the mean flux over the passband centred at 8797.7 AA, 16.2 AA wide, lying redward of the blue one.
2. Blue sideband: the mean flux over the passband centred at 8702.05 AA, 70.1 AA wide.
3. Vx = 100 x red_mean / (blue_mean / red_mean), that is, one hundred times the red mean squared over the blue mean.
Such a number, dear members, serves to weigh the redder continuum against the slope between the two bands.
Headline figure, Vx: 288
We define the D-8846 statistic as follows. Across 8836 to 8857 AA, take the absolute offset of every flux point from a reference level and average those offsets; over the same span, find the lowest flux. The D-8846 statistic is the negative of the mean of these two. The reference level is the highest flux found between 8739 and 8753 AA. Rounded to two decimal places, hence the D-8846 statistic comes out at -1.65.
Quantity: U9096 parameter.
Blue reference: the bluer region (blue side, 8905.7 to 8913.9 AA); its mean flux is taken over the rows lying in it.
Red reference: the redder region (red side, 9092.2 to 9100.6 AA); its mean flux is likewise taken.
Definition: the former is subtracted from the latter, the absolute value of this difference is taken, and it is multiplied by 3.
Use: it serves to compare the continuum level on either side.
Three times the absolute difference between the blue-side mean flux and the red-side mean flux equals 0.20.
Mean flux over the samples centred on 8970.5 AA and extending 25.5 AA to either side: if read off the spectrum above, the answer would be 3.45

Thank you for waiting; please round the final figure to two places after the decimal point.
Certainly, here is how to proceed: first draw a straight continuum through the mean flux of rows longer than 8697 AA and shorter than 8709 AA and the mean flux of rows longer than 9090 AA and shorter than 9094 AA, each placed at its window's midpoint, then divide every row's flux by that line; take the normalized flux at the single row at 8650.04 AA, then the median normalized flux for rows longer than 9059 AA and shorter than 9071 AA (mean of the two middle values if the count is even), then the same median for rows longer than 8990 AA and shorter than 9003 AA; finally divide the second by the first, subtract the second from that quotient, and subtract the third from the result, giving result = -0.93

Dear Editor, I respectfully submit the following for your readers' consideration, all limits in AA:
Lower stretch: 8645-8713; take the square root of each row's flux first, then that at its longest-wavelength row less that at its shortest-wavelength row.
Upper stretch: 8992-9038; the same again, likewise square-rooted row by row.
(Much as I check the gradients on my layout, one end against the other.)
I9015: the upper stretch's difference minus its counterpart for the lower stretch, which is 0.14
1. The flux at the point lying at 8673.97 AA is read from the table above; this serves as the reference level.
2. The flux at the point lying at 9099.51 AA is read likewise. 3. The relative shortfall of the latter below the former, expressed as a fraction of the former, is -0.17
